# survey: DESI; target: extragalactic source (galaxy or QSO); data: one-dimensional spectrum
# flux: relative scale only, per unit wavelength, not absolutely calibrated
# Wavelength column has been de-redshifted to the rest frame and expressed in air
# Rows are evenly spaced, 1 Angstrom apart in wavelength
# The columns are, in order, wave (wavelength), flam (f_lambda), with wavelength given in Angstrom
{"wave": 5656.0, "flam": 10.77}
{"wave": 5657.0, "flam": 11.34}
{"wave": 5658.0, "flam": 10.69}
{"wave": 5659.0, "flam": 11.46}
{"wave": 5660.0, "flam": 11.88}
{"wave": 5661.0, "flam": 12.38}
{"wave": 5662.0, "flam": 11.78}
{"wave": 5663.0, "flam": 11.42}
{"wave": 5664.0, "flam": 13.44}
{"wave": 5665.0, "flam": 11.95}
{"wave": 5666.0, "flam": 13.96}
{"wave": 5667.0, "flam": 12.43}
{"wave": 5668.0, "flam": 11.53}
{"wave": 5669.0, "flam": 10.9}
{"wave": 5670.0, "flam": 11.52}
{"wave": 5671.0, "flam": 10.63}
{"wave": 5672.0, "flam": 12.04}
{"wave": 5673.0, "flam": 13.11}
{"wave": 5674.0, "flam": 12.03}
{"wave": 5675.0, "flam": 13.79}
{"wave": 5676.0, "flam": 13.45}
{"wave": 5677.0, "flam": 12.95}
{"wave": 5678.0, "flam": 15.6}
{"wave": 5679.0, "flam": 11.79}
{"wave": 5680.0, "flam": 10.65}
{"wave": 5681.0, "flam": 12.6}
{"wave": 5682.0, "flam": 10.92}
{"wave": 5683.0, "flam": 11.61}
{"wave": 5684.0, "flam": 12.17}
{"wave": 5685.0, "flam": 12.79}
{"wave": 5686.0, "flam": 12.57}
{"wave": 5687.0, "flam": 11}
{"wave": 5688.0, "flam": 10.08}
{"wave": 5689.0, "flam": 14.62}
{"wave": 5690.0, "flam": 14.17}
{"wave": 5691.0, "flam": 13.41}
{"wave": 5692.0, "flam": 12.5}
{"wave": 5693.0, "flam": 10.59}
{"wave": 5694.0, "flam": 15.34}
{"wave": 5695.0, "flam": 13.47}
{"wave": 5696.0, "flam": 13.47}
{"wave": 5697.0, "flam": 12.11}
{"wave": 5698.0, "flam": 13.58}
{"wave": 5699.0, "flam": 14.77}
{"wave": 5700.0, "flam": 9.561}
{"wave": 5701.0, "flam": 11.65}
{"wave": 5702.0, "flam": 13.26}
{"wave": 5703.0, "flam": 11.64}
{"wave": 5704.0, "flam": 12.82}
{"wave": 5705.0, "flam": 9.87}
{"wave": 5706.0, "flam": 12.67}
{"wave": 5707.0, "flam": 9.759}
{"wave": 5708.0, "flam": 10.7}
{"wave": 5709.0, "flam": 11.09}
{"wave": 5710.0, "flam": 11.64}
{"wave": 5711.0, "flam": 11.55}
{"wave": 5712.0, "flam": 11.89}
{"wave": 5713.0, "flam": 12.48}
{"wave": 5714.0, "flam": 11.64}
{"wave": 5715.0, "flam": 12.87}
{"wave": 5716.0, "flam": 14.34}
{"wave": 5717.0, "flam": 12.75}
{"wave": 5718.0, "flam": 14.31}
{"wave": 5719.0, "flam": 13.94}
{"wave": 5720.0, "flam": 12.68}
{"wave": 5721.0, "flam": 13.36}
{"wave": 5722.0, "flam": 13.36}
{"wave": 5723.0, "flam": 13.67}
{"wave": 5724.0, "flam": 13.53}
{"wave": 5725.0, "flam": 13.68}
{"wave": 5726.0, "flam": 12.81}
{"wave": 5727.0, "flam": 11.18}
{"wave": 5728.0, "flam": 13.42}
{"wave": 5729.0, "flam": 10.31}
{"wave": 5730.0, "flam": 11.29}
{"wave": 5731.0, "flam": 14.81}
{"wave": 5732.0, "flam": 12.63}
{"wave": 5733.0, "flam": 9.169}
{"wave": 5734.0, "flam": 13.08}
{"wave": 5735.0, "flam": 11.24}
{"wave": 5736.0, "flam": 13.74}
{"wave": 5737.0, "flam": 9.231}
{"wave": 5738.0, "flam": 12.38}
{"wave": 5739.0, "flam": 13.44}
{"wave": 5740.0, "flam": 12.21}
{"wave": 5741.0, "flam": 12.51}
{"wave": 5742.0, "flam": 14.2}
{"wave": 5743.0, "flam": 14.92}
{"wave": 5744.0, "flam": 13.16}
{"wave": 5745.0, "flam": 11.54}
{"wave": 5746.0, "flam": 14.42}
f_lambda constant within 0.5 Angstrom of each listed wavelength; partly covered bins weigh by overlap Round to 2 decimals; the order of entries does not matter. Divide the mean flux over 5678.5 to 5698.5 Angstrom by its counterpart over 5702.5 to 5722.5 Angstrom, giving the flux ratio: 1.02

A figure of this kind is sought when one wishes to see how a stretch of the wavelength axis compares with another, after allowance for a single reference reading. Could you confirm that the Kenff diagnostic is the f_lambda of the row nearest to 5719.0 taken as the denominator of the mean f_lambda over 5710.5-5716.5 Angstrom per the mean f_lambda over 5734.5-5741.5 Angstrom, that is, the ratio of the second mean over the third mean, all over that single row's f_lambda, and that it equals 0.074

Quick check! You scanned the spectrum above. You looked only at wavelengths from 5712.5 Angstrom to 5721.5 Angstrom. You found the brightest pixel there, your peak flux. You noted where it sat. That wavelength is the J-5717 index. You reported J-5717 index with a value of 5716.0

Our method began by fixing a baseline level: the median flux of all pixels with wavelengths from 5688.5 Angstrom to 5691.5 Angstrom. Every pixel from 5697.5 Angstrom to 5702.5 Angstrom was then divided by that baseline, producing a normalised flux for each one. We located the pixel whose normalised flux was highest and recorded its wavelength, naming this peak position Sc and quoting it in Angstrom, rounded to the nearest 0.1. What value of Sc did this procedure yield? 5699.0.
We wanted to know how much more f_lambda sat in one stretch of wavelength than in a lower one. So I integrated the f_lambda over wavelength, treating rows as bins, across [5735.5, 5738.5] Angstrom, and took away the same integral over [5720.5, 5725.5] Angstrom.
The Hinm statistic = -32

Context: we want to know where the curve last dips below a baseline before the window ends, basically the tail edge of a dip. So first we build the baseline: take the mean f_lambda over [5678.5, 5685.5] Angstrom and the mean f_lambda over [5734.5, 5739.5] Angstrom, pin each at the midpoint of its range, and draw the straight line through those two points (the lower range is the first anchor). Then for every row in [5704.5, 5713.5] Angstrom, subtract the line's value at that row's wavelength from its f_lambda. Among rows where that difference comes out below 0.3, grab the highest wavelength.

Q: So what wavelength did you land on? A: 5712.0 Angstrom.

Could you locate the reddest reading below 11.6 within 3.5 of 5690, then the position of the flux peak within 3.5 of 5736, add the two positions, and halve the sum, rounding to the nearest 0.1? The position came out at 5714.5 Angstrom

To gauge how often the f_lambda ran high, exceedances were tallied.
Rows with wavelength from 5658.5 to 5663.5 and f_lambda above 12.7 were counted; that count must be 0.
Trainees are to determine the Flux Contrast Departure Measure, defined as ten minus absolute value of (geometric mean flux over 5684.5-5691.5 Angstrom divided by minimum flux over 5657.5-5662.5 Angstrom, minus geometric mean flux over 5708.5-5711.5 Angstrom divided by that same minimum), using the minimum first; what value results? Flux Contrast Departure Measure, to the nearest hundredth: 9.89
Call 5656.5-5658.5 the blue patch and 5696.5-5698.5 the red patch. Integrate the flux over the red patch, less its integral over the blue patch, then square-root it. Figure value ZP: 1.9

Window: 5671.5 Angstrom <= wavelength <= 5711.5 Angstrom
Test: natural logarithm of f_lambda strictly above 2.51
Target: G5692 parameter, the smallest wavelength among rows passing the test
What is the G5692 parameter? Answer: 5673.0 Angstrom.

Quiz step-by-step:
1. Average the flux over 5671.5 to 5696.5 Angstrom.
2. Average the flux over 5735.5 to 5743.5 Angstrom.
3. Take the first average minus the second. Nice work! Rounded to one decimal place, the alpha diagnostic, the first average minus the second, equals -0.2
